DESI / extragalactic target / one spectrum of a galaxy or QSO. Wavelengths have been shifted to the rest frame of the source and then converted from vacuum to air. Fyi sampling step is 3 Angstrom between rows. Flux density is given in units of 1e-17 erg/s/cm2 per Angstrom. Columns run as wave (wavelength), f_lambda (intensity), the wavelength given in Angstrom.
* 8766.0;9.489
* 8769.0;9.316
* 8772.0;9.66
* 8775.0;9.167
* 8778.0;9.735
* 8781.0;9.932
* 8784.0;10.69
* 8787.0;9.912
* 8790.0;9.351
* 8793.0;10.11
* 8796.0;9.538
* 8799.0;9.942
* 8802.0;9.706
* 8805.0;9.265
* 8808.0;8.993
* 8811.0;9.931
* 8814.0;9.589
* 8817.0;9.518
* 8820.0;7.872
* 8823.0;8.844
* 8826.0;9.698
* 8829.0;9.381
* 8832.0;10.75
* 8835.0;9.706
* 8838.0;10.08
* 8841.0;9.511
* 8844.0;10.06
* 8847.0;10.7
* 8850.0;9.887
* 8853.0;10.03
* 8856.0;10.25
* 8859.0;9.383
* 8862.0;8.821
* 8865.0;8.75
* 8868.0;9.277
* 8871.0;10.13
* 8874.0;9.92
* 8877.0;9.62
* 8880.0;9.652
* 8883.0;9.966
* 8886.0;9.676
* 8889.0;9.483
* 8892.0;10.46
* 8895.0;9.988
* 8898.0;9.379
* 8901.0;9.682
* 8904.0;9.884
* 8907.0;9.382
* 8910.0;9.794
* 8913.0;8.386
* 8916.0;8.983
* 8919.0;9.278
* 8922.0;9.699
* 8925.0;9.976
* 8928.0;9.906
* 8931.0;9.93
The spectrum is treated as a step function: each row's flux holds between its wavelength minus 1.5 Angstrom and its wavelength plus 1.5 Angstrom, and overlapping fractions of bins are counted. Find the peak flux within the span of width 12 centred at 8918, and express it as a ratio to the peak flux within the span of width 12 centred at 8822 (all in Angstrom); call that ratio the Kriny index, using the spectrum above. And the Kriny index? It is 1.00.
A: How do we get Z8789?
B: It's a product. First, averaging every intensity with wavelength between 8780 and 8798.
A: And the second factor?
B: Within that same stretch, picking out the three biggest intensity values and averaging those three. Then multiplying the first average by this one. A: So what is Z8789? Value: 102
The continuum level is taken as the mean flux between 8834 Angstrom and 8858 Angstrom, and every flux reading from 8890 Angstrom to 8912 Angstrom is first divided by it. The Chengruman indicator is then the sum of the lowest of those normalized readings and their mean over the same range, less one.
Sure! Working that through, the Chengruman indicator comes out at 0.91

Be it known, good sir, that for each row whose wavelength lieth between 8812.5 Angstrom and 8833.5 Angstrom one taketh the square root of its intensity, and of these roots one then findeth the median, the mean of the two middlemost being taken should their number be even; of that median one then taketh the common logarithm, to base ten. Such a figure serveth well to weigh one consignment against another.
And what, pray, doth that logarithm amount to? 0.489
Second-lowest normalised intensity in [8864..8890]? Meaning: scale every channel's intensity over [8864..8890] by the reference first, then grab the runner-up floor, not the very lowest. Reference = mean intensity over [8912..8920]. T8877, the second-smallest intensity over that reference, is 1.044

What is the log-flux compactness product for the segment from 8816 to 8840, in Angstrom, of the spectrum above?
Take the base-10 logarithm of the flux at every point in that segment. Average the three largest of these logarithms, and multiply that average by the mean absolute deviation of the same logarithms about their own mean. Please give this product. 0.028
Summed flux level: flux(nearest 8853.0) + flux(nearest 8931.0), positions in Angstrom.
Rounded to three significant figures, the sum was 20.0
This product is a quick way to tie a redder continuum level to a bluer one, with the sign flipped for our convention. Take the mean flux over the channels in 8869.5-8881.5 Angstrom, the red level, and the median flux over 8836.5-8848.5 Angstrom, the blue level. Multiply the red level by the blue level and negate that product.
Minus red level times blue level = -99.0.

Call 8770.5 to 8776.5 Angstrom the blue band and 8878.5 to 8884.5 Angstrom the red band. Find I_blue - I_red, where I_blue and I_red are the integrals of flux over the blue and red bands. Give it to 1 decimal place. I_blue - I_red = -2.4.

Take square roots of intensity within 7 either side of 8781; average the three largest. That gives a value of 3.19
